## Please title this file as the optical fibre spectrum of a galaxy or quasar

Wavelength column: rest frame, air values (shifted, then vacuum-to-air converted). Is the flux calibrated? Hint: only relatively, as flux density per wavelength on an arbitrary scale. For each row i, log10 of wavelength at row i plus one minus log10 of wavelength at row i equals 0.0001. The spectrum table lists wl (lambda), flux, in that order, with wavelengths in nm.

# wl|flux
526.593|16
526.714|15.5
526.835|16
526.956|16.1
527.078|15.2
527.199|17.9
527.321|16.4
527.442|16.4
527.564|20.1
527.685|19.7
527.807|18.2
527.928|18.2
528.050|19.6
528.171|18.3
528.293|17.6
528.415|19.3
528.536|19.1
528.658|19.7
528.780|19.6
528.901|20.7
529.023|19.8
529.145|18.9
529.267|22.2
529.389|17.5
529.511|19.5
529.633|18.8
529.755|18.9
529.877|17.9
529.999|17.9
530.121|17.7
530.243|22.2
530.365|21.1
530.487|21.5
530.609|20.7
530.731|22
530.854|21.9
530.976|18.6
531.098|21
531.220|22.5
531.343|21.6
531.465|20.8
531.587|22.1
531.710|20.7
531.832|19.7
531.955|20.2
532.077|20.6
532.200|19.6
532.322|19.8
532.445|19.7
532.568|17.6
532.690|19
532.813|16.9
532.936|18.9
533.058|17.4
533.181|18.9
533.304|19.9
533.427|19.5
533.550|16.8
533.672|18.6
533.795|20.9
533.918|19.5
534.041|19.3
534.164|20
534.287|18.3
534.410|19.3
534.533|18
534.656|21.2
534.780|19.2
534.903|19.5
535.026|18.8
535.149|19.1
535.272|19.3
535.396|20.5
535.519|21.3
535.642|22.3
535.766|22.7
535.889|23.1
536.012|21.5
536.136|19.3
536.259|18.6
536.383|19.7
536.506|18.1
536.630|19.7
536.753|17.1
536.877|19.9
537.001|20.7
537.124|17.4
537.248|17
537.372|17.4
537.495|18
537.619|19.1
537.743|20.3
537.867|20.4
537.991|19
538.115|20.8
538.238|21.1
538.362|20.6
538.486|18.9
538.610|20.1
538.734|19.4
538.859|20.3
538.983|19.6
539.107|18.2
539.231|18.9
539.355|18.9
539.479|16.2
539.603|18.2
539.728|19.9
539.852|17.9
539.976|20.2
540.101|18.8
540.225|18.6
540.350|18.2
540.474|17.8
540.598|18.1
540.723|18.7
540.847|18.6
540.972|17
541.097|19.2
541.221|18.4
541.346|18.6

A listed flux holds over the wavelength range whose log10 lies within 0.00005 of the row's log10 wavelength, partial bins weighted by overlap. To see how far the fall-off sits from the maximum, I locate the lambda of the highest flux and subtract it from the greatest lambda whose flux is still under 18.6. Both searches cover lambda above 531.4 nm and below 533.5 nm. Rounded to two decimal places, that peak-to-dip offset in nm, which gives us 1.47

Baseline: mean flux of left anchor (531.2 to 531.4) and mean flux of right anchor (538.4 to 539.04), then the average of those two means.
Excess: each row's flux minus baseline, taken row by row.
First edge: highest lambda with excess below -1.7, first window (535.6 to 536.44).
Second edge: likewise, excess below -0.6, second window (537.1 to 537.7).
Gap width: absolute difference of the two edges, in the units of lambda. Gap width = 1.36 nm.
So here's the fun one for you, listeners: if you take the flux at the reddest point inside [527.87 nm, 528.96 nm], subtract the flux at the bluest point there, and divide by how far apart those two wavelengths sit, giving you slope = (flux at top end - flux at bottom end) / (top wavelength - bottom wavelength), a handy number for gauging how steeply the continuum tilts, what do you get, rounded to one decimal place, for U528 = 2.6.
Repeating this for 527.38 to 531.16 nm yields 1.3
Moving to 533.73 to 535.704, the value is 0.8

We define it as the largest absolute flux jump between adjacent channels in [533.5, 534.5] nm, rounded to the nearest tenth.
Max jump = 2.3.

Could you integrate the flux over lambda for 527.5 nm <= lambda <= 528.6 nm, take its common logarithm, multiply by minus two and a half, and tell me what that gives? -3.29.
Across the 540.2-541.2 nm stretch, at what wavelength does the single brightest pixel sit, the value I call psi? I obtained 541.097 nm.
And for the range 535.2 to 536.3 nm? 535.889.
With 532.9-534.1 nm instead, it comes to 533.795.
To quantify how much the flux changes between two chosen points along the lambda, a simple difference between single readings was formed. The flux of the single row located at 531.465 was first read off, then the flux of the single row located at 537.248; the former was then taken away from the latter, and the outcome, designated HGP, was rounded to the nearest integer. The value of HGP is -4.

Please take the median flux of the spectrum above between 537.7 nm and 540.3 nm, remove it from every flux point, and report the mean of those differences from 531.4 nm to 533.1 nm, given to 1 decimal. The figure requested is 0.1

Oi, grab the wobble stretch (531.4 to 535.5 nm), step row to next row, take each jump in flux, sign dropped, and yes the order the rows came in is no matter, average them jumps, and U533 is 1.22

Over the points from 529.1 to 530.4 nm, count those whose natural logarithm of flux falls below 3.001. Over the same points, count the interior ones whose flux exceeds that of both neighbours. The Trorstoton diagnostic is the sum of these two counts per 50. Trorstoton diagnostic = 0.24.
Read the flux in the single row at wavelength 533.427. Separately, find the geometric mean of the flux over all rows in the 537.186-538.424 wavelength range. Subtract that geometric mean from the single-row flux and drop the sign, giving 0.2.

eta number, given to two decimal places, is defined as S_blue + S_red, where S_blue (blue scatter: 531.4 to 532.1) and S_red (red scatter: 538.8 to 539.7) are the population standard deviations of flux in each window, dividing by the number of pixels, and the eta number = 1.94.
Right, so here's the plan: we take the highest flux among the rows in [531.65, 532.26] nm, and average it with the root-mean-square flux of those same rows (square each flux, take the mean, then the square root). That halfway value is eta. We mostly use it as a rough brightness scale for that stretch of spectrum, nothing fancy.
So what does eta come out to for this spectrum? 20.4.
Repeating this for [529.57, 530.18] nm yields 18.6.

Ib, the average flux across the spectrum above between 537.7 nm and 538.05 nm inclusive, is 19.9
